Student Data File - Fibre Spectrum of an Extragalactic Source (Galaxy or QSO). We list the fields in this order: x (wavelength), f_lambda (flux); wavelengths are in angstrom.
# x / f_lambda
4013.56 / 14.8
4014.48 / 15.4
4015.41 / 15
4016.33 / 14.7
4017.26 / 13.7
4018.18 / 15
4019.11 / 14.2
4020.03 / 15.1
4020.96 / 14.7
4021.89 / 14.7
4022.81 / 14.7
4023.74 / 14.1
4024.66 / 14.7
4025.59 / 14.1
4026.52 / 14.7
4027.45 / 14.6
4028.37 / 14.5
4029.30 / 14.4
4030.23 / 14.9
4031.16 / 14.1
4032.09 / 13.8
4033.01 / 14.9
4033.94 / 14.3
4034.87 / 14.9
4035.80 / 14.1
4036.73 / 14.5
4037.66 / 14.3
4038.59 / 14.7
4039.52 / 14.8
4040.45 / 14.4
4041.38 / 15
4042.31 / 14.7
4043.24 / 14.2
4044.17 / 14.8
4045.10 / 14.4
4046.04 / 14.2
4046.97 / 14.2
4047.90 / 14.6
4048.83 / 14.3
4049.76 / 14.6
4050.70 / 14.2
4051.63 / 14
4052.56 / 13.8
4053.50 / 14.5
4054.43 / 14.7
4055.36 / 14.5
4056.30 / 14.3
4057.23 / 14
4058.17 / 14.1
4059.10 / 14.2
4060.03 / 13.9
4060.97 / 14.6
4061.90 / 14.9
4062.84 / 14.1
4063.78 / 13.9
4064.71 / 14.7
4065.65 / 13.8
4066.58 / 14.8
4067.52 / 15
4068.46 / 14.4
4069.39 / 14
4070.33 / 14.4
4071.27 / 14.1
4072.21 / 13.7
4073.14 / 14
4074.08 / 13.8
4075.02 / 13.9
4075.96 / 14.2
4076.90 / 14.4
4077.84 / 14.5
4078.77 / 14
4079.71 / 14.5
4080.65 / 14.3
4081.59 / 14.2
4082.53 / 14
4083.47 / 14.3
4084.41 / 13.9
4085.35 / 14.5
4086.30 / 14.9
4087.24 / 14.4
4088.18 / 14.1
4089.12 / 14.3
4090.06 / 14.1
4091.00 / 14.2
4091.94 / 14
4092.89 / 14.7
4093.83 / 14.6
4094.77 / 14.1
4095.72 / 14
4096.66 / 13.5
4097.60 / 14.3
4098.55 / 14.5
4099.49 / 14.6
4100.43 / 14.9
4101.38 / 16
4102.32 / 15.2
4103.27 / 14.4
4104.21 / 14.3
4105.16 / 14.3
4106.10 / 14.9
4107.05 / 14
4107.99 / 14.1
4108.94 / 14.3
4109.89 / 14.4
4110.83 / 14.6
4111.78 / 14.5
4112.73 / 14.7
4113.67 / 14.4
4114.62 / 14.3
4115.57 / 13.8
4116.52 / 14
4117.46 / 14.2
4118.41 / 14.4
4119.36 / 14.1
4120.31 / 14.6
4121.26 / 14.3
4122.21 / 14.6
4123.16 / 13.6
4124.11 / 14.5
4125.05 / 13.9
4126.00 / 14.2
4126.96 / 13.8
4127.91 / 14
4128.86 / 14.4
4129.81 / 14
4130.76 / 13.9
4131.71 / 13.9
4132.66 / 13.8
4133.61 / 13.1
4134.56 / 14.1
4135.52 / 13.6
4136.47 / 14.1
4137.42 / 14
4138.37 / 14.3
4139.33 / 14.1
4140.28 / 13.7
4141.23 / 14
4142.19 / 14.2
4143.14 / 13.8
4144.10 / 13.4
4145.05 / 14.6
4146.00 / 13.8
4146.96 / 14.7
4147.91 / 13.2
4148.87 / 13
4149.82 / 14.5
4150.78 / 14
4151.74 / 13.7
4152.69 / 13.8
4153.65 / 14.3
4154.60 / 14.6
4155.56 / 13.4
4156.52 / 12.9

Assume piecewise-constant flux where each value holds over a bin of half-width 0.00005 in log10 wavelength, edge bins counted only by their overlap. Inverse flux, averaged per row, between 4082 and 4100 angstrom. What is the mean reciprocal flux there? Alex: 0.0701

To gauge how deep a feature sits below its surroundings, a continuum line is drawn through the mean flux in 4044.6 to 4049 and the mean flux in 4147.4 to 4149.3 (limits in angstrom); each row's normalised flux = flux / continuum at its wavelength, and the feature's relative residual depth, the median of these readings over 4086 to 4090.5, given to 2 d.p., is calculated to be 1.03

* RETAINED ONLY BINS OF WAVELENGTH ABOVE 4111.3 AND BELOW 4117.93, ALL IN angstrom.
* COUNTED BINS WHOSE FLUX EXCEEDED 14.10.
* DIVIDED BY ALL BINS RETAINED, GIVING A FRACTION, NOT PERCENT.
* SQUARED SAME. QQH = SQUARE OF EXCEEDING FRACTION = 0.5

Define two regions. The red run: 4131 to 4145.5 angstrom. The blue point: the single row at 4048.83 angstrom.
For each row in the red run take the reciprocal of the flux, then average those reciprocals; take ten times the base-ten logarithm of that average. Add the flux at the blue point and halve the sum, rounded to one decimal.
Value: 1.4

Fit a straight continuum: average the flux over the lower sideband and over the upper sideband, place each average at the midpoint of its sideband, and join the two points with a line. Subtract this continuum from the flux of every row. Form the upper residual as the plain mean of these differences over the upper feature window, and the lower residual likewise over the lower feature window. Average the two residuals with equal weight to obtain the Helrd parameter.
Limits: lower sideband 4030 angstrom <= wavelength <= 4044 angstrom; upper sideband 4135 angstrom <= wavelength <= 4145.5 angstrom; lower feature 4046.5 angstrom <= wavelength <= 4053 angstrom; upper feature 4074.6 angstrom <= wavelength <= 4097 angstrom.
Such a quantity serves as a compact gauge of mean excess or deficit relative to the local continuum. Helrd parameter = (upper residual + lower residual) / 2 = -0.11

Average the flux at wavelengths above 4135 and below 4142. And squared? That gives 195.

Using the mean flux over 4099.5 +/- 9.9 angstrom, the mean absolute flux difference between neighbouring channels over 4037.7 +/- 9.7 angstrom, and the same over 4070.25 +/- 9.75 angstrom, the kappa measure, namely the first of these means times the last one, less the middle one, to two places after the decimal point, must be 5.69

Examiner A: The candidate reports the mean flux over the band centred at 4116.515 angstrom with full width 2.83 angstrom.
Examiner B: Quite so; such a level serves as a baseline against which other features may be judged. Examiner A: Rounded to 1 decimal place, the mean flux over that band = 14.0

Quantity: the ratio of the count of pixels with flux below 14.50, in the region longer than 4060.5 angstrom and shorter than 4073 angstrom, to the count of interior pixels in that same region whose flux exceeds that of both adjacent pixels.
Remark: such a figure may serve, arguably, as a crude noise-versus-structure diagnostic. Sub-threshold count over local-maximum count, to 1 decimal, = 2.0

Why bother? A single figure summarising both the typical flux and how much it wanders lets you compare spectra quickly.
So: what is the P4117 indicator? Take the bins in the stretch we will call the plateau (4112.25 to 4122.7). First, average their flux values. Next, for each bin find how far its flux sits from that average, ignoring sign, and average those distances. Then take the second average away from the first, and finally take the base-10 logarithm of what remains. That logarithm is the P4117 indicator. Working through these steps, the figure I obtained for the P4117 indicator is 1.15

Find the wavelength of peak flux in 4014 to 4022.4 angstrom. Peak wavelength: 4014.48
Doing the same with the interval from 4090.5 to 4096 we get 4092.89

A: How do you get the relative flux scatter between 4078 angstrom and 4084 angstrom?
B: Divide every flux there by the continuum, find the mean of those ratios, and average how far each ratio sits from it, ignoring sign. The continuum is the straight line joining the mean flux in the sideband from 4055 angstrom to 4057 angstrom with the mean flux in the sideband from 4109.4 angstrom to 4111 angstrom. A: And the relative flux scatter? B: 0.010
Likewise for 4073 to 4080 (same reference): 0.016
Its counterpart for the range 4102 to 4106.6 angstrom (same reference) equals 0.024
